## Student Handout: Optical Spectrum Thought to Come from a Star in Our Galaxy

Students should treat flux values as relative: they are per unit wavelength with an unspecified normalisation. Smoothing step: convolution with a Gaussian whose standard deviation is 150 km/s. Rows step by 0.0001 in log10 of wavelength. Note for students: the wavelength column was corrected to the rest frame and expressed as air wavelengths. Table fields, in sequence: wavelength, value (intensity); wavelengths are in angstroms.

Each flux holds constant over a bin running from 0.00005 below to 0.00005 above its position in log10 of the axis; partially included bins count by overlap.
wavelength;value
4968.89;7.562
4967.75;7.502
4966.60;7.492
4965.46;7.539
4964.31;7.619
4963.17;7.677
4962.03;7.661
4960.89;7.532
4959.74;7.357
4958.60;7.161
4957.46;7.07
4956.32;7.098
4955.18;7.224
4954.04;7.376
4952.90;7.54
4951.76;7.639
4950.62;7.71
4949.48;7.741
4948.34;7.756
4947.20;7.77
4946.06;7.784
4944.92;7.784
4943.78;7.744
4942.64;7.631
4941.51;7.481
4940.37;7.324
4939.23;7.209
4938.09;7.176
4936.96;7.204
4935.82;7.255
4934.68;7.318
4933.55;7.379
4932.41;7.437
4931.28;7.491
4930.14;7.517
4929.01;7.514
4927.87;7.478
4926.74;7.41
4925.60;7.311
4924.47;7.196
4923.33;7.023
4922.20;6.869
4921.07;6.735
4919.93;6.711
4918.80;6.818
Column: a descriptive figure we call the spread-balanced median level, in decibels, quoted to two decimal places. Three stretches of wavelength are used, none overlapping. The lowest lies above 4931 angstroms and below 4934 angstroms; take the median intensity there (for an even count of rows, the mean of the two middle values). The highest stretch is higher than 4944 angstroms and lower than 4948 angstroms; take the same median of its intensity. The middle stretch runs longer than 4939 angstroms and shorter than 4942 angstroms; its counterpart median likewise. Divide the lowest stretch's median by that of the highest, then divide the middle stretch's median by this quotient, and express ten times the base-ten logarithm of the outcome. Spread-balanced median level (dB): 8.85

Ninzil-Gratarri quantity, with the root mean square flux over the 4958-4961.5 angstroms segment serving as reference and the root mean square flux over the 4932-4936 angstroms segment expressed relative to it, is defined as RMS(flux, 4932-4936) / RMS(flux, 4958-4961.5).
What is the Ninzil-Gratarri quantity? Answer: 1.00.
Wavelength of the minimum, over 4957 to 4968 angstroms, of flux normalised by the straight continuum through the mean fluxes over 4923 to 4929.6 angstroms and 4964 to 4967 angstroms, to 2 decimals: 4957.46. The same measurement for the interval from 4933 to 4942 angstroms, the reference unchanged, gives 4938.09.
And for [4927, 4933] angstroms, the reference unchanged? 4932.41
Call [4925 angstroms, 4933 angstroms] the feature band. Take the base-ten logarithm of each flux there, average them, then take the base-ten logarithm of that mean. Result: -0.0594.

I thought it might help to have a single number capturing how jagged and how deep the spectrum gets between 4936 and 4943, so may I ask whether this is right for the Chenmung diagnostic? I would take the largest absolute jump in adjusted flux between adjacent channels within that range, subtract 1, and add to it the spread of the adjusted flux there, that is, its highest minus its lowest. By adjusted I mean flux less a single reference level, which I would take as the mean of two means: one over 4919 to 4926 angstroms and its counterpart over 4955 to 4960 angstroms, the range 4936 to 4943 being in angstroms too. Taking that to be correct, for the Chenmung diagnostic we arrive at -0.39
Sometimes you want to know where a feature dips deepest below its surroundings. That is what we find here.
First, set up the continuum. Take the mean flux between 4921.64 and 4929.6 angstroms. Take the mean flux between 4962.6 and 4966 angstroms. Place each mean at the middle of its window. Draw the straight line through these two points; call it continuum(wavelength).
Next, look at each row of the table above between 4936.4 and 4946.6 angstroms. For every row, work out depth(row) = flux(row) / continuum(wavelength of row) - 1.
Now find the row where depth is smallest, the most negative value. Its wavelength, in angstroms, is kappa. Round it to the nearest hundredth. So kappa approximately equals 4938.09 angstroms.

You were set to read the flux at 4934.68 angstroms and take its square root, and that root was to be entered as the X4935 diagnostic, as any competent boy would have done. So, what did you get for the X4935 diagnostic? 2.705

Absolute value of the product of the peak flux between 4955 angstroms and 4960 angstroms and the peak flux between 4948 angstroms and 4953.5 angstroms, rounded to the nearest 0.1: 57.1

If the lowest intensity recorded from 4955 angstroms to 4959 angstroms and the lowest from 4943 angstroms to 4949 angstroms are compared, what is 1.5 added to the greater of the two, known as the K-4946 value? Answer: 9.2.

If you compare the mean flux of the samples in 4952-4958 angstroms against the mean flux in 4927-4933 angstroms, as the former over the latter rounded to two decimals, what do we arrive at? 0.97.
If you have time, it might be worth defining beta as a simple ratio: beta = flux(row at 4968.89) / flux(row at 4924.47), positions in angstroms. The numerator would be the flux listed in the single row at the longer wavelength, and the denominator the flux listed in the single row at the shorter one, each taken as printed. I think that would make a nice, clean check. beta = 1.05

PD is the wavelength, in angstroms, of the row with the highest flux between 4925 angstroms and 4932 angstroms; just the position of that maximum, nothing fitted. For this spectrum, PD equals 4930.14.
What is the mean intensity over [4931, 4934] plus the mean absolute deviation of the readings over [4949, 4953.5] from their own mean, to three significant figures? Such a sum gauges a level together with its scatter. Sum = 7.50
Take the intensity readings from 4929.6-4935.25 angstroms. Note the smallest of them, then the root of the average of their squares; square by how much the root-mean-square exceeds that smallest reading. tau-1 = 0.012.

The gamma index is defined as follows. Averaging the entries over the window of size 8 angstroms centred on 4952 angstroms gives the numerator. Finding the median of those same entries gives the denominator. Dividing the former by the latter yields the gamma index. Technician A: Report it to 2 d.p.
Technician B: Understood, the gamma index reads 0.99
